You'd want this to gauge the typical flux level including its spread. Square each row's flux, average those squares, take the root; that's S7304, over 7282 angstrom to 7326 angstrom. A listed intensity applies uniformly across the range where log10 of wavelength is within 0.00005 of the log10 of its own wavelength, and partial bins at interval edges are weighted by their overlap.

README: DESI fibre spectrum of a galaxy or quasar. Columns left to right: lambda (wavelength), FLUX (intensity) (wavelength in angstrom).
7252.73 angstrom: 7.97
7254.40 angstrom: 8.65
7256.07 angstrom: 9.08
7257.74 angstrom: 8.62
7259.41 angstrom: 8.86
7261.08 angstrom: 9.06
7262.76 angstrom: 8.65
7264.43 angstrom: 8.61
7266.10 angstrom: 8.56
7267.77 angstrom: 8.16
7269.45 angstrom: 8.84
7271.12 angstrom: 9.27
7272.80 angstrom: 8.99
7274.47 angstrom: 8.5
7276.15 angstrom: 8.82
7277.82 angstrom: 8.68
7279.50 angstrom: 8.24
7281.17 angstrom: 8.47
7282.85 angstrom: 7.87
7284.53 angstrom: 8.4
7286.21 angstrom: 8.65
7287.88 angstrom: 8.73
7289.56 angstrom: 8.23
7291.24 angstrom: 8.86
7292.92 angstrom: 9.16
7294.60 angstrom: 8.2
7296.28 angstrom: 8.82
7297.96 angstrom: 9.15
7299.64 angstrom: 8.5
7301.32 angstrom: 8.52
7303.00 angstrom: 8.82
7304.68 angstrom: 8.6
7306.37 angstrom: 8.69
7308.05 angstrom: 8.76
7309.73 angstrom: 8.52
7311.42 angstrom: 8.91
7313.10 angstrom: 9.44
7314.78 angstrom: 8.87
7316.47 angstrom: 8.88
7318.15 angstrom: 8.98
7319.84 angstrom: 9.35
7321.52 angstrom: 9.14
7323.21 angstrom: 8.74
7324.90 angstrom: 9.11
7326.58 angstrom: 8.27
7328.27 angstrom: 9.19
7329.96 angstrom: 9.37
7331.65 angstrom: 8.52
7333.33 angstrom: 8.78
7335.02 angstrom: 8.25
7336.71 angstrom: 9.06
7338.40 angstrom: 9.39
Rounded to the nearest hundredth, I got 8.77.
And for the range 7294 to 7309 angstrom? 8.68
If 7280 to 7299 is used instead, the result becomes 8.60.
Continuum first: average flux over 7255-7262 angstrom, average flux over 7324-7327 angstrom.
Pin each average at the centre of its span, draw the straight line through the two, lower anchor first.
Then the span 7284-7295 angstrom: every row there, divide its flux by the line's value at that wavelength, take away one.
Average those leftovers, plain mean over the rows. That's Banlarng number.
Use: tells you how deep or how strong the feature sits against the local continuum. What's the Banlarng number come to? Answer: -0.023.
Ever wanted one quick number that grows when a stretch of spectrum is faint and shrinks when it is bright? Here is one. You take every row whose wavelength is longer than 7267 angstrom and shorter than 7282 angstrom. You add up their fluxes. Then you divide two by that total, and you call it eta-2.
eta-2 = 0.0257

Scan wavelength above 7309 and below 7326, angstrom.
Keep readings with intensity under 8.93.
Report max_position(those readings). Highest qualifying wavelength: 7323.21 angstrom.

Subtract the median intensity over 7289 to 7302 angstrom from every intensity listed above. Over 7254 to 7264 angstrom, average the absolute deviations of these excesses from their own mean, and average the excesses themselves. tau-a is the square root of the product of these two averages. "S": 0.164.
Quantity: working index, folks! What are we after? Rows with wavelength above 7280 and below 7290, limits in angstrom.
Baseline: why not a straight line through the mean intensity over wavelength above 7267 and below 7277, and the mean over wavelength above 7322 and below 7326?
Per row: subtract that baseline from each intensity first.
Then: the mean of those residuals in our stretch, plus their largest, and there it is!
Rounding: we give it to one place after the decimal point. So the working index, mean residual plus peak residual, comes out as -0.5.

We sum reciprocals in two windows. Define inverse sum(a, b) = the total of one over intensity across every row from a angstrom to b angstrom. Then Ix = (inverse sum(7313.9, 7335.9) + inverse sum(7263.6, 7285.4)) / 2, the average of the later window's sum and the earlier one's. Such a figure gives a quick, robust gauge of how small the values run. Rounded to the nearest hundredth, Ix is 1.49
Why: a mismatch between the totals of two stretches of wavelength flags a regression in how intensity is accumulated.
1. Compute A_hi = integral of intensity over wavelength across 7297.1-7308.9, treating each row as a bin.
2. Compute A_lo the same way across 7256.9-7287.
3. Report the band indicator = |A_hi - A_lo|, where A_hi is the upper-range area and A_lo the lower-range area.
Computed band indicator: 157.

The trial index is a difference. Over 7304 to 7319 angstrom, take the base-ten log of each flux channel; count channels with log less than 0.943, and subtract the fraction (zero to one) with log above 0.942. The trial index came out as 3.3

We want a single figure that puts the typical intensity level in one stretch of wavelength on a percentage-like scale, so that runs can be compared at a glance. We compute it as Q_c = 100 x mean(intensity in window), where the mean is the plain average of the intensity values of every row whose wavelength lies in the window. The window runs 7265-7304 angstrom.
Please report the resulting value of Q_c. 863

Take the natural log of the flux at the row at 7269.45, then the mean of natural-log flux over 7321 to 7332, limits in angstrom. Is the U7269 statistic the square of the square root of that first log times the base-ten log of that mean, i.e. 0.740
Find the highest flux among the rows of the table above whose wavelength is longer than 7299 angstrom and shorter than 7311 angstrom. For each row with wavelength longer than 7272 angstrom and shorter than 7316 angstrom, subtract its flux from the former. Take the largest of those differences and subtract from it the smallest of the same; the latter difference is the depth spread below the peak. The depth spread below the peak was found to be 1.57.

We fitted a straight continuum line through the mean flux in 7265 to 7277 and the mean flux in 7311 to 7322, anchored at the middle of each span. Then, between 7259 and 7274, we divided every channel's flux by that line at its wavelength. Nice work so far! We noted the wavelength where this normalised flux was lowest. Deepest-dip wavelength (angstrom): 7267.77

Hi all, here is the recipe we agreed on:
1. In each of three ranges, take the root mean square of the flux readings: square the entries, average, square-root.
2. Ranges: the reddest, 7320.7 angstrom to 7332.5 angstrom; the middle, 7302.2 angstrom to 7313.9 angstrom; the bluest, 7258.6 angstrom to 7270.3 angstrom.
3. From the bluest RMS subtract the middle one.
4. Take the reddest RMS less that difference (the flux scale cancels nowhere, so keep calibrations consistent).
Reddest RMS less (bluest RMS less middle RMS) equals 9.1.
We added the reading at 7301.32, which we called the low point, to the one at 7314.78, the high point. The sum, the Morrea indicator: 17.4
